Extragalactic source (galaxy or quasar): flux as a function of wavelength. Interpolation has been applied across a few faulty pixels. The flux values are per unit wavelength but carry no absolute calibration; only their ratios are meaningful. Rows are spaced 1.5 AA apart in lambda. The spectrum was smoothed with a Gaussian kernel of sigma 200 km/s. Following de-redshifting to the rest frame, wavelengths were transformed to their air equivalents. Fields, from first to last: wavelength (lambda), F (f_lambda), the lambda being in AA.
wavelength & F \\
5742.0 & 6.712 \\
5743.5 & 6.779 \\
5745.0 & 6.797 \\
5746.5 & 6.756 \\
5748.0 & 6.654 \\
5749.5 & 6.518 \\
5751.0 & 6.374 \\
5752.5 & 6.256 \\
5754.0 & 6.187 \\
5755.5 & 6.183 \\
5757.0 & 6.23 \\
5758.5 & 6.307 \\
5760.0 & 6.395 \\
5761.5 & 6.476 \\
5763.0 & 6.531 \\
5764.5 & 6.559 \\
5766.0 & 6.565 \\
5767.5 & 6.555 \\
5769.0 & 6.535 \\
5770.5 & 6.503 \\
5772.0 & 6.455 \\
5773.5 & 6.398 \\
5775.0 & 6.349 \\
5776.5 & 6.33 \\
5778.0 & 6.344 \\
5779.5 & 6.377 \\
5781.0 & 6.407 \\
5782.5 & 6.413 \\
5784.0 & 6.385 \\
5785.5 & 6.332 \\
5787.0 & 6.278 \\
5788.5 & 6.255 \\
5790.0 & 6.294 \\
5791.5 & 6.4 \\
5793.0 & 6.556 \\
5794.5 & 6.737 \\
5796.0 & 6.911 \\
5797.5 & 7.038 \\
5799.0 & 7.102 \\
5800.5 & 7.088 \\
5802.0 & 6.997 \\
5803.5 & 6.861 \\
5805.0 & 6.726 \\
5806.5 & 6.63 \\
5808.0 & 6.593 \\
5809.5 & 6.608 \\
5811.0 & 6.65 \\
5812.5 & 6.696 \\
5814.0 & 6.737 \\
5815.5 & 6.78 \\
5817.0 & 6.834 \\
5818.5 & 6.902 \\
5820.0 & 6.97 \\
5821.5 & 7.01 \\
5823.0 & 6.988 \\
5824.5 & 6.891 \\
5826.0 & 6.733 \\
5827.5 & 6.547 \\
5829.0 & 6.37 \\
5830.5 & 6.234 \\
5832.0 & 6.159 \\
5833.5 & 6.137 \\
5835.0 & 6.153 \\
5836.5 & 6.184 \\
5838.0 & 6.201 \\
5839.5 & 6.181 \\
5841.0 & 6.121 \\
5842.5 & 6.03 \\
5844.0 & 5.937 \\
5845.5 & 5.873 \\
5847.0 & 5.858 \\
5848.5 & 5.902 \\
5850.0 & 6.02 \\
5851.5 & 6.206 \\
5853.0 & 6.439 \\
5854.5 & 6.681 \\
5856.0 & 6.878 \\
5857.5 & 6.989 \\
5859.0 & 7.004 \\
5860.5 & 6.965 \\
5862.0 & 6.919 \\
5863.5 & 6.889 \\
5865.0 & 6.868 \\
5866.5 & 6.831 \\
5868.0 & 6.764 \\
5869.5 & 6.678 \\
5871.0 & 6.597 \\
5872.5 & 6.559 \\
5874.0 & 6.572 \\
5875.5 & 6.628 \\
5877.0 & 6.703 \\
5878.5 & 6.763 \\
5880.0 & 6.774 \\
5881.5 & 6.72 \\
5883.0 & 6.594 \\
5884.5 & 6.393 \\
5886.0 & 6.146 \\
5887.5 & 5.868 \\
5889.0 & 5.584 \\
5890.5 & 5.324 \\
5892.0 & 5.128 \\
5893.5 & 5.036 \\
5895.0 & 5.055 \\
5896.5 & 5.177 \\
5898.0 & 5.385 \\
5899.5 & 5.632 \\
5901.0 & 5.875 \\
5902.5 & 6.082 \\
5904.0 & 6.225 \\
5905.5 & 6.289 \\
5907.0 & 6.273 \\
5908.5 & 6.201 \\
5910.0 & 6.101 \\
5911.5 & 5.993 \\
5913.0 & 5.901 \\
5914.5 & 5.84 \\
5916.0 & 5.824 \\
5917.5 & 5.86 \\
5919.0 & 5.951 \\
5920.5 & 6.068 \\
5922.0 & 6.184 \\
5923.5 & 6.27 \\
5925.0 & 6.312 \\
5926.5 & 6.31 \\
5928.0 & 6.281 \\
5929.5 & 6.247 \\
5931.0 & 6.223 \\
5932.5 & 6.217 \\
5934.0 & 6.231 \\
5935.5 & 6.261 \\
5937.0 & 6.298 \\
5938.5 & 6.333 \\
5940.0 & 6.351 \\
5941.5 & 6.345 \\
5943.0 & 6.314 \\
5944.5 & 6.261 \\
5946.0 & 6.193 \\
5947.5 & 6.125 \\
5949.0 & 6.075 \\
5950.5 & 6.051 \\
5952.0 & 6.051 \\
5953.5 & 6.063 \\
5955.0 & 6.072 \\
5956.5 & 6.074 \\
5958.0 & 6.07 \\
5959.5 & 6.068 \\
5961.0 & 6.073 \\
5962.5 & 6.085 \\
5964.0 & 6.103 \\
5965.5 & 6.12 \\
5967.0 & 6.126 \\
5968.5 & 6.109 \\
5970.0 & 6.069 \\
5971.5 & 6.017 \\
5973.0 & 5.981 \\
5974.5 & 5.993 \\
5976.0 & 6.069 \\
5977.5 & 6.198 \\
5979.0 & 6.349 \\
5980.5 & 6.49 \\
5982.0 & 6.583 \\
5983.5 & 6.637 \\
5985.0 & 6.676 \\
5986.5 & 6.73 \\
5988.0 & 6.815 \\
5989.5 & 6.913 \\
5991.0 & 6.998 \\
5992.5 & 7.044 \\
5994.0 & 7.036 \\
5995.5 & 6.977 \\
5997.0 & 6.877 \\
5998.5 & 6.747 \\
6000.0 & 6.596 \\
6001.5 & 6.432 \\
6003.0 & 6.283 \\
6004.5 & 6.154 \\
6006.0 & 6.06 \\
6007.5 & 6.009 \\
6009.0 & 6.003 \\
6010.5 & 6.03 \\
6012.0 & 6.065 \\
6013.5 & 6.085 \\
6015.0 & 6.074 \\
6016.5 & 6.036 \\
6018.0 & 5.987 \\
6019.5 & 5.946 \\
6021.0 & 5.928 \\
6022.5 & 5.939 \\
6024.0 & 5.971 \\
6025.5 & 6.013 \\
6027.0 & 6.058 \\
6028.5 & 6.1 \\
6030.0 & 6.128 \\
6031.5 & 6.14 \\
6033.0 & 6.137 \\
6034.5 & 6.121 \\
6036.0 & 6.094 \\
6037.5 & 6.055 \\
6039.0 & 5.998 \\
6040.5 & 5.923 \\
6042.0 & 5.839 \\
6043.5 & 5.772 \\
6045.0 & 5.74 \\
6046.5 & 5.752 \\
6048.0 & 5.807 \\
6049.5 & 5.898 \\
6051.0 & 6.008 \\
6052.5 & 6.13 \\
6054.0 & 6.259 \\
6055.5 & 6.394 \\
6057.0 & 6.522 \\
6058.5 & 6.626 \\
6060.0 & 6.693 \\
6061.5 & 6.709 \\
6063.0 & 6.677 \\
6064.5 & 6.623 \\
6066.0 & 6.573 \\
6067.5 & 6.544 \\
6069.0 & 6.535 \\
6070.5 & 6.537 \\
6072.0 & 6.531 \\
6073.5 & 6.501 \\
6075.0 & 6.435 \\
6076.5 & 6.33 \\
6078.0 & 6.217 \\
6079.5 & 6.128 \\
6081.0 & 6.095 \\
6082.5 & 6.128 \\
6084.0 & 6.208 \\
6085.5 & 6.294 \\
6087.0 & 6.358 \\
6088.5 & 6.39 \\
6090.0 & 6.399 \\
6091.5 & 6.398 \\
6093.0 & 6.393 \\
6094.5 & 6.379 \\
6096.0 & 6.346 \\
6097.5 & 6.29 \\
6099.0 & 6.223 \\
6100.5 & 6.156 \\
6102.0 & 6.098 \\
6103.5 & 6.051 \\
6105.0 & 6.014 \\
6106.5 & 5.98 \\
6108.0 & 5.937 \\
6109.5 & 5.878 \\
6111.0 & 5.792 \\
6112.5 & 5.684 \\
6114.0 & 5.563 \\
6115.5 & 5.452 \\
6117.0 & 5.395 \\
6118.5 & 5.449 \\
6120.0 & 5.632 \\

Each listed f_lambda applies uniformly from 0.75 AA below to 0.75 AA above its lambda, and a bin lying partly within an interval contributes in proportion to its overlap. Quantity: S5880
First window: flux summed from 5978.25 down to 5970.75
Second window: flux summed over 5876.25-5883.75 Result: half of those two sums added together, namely 31.9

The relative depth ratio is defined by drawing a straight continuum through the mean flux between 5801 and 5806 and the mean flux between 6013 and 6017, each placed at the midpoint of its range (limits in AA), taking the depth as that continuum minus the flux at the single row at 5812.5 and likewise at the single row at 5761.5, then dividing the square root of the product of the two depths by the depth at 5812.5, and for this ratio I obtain 2.0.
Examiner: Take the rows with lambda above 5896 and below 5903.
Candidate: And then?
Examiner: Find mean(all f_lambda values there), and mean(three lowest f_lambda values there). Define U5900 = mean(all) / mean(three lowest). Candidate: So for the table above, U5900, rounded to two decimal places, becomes 1.04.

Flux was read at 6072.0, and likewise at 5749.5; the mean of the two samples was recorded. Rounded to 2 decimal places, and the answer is 6.52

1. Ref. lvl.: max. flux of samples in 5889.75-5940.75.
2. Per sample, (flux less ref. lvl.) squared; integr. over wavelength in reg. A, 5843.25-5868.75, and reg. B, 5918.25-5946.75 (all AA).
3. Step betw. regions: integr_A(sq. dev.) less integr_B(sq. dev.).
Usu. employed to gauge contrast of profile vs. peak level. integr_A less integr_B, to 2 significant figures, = 5.2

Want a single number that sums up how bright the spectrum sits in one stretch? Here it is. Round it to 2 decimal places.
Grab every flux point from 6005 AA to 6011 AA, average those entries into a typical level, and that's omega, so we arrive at 6.03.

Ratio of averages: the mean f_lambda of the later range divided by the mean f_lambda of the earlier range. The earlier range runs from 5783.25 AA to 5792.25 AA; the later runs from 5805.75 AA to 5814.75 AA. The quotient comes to 1.05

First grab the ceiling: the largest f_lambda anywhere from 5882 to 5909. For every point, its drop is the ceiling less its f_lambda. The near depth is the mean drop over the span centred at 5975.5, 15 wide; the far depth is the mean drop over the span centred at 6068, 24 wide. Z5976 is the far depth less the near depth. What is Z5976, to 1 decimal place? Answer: -0.3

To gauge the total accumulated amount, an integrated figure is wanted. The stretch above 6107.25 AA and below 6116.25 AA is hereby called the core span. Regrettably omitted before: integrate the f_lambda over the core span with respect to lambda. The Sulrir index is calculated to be 51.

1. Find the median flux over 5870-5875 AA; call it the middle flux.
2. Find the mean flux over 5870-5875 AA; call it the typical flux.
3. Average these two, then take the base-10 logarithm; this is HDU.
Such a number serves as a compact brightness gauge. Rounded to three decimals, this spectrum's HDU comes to 0.818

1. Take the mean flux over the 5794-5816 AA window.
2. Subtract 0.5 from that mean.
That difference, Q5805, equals 6.31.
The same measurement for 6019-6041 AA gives 5.54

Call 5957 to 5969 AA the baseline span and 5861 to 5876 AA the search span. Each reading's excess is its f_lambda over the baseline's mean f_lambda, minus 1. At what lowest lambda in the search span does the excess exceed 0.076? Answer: 5862.0 AA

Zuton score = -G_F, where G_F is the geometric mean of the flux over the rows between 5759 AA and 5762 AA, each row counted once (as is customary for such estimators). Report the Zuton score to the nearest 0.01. -6.44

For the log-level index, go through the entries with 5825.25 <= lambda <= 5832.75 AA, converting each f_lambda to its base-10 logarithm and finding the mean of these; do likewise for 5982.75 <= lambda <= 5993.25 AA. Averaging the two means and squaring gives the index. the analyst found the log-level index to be 0.67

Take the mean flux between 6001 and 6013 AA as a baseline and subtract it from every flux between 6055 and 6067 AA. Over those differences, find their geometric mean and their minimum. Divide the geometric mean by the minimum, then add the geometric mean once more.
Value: 2.2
